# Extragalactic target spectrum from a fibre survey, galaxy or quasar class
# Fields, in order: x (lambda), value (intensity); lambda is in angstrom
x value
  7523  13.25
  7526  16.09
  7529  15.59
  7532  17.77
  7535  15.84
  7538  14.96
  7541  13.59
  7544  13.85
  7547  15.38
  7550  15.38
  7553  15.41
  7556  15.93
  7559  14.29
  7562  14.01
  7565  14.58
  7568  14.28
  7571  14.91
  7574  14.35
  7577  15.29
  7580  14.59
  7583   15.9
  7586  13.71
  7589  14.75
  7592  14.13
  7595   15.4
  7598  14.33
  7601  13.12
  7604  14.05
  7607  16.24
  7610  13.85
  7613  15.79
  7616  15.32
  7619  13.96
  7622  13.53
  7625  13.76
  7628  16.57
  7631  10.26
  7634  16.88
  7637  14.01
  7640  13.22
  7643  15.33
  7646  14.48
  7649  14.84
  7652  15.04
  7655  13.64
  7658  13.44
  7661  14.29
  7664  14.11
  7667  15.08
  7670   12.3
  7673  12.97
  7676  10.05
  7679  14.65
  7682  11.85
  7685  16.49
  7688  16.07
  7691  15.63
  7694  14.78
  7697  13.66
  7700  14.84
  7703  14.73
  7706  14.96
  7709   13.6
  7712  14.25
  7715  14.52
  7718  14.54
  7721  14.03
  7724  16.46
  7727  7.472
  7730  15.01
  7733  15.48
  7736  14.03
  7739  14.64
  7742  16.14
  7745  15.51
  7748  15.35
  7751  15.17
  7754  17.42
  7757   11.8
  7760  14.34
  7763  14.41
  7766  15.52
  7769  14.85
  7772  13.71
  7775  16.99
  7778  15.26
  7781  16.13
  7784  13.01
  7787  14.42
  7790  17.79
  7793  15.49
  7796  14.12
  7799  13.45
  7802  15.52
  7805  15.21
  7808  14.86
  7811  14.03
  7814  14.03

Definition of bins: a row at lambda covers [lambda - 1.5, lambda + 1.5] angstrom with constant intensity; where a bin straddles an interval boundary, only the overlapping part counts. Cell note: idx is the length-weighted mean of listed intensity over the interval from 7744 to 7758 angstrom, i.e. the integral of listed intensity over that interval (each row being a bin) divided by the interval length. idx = 15.1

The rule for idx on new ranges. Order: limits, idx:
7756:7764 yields 13.6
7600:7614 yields 14.6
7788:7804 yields 15.2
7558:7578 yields 14.5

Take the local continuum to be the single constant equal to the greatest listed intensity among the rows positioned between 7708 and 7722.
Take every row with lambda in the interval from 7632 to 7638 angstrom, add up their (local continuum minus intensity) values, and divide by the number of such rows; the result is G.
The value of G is -0.9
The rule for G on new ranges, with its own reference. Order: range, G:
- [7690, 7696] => -0.7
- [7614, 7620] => -0.1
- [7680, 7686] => 0.4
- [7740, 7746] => -1.3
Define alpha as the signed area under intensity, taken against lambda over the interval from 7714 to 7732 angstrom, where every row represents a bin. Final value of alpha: 247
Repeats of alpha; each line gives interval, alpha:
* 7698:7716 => 260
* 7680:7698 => 266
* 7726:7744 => 252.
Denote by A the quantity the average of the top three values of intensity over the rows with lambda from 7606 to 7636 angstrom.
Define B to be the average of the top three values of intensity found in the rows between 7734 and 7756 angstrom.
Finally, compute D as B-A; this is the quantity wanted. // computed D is -0.2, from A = 16.6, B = 16.4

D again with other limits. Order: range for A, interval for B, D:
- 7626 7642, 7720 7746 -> 0.2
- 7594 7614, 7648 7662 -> -1.1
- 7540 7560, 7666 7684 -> -1.3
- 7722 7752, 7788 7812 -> 0.2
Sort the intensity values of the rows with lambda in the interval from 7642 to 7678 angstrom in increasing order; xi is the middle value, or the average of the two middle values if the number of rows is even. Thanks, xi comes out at 14.2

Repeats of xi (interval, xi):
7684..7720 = 14.8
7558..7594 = 14.5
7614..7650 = 14.2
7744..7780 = 15.2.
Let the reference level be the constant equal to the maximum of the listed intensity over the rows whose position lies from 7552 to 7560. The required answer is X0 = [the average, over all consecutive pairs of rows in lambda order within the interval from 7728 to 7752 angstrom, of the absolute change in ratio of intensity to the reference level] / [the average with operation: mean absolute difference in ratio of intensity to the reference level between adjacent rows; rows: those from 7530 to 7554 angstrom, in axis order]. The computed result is 0.83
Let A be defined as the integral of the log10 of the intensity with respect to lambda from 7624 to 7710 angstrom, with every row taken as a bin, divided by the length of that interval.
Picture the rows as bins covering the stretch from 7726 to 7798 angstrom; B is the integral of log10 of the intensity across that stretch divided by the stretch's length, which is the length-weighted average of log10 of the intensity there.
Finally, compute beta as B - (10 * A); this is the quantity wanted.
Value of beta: -10.33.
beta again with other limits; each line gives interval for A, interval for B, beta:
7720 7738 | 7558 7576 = -10.10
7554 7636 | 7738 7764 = -10.45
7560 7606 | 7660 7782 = -10.46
